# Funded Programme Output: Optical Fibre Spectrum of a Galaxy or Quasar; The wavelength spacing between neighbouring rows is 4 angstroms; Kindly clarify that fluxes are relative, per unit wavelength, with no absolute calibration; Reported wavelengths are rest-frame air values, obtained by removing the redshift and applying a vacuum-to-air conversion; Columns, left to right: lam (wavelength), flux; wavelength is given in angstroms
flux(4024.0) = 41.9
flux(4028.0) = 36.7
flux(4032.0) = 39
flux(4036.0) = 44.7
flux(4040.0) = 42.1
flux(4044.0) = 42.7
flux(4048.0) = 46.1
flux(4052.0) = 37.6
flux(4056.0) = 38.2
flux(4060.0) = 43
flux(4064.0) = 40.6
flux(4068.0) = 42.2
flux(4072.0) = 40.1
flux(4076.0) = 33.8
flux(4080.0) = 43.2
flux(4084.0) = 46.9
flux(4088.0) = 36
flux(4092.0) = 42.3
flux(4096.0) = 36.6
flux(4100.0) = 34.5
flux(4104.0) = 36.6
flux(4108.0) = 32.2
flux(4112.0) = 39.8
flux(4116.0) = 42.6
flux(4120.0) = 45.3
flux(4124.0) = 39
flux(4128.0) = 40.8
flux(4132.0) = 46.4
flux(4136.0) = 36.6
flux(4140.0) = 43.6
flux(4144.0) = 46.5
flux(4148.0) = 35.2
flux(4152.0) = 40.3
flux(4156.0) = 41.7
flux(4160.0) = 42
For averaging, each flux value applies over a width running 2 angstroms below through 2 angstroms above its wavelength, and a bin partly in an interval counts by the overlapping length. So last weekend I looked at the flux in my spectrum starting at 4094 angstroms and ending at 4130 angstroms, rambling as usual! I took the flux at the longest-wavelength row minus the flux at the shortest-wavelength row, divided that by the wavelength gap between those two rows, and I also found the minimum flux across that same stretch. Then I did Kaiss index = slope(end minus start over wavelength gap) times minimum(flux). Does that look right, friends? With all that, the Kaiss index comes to 4.2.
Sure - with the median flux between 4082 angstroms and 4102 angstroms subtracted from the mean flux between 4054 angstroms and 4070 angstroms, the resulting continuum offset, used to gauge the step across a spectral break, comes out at 4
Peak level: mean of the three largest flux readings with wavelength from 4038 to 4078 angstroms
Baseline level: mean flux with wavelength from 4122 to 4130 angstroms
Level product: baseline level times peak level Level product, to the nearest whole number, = 1753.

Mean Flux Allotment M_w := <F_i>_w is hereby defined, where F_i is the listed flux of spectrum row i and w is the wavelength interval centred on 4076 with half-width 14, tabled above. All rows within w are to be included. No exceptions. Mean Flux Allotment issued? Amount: 40.4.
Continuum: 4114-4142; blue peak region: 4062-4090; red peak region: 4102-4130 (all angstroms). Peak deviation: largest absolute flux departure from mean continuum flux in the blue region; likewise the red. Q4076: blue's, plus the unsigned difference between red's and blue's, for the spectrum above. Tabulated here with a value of 10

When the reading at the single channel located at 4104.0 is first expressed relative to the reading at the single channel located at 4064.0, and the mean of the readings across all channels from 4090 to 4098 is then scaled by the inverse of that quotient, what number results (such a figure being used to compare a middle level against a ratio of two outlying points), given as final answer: 44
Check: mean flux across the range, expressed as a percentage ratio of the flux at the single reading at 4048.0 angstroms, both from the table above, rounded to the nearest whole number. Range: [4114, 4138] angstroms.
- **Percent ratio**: 91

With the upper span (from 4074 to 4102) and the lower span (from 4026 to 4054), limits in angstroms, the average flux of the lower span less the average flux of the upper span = 2.2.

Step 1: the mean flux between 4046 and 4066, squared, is 1689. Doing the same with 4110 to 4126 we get 1737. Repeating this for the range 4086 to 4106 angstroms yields 1384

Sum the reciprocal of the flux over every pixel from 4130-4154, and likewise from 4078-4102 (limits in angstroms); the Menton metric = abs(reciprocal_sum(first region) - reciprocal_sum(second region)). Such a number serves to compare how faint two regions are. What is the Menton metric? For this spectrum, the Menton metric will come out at 0.0057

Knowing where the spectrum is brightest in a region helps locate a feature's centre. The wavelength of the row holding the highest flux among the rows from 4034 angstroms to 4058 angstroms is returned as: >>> 4048.0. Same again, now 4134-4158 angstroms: 4144.0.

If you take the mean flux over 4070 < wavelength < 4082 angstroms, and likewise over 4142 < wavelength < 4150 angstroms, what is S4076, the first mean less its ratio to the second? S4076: 38.1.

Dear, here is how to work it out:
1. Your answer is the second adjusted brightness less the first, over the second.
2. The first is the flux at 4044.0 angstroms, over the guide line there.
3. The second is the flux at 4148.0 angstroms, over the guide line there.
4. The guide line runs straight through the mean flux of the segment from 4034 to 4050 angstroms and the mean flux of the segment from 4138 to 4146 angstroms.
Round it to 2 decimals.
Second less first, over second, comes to -0.25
